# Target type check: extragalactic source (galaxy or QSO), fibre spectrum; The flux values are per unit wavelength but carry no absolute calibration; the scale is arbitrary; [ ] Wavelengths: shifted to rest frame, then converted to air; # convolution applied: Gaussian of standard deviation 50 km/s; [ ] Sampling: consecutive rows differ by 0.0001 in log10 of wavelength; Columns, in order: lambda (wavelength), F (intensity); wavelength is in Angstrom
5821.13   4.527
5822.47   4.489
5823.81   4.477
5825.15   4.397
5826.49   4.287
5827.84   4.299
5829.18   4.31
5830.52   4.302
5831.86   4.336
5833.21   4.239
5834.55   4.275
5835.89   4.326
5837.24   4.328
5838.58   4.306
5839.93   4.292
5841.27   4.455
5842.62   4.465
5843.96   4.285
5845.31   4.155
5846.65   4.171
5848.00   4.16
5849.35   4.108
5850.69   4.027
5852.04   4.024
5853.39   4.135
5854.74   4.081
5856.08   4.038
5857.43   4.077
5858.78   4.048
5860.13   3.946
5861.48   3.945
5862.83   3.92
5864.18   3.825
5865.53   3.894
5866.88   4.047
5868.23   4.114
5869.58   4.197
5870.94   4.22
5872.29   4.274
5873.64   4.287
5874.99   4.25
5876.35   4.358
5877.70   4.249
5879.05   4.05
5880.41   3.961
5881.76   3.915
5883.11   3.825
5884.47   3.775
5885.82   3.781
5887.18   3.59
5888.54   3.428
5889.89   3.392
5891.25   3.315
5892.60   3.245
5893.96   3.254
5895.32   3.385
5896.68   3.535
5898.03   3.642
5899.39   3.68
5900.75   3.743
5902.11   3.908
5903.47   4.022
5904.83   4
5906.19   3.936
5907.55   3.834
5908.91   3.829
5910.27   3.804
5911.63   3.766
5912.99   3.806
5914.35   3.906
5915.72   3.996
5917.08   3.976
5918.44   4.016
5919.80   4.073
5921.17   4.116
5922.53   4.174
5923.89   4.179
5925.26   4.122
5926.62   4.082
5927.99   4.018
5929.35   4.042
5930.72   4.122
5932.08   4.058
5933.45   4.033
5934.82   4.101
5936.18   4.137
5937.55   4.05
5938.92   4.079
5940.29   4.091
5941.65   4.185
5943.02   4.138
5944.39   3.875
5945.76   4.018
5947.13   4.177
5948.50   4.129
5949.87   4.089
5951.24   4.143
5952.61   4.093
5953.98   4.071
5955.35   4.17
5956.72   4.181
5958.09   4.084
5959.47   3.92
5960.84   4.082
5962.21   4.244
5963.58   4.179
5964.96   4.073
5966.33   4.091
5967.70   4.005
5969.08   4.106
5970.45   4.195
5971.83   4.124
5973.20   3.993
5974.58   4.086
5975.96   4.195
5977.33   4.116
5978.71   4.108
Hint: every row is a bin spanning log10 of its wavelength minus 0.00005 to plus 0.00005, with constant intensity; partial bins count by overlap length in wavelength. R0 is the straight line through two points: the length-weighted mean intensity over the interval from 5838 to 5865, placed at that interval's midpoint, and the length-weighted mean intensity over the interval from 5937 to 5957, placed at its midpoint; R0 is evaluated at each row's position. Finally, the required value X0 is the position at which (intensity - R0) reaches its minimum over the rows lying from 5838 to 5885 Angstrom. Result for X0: 5884.47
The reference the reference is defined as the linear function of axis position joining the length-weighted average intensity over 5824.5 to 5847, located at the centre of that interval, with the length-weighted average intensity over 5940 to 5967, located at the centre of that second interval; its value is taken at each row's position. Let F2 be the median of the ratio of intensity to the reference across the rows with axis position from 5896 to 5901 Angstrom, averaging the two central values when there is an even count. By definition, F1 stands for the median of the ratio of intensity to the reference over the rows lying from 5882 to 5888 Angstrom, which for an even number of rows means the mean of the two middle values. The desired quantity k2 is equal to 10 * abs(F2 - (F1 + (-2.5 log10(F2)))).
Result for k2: 1.7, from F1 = 0.89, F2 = 0.872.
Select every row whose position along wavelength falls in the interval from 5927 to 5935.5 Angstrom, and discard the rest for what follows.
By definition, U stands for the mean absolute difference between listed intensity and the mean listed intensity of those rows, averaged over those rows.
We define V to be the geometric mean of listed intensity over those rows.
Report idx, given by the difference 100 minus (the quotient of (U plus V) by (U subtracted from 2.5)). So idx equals 98.3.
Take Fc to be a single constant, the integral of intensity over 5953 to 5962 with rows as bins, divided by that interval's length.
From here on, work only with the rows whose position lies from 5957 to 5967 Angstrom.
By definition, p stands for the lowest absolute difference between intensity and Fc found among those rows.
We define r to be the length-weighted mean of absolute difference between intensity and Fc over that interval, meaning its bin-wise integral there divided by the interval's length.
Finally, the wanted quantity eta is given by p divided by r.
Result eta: 0.1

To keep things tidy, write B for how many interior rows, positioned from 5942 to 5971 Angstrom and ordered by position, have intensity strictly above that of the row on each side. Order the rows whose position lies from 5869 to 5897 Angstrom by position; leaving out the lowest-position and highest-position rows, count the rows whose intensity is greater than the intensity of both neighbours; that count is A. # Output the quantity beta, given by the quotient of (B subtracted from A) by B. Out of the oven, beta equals -0.40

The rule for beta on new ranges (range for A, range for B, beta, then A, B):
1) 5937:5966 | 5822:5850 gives 0.00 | 5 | 5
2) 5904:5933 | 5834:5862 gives -0.40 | 3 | 5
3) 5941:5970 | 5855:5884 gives 0.67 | 5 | 3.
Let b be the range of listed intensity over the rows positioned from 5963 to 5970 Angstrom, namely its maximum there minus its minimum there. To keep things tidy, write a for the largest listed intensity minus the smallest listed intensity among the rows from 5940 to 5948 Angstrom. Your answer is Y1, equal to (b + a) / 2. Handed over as 0.24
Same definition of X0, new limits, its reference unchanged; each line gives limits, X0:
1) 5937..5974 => 5944.39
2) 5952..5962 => 5959.47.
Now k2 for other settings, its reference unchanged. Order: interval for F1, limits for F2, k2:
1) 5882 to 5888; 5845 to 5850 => 0.4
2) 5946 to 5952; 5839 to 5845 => 0.3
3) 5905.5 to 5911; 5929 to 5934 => 0.4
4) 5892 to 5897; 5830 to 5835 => 2.0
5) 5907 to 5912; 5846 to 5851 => 0.1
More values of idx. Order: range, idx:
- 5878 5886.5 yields 98.4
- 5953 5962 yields 98.3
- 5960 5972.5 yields 98.3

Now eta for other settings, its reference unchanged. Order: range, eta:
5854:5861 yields 0.2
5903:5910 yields 0.4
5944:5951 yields 0.1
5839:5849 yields 0.3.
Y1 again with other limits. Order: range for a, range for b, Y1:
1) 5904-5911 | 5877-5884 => 0.31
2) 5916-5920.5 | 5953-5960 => 0.18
